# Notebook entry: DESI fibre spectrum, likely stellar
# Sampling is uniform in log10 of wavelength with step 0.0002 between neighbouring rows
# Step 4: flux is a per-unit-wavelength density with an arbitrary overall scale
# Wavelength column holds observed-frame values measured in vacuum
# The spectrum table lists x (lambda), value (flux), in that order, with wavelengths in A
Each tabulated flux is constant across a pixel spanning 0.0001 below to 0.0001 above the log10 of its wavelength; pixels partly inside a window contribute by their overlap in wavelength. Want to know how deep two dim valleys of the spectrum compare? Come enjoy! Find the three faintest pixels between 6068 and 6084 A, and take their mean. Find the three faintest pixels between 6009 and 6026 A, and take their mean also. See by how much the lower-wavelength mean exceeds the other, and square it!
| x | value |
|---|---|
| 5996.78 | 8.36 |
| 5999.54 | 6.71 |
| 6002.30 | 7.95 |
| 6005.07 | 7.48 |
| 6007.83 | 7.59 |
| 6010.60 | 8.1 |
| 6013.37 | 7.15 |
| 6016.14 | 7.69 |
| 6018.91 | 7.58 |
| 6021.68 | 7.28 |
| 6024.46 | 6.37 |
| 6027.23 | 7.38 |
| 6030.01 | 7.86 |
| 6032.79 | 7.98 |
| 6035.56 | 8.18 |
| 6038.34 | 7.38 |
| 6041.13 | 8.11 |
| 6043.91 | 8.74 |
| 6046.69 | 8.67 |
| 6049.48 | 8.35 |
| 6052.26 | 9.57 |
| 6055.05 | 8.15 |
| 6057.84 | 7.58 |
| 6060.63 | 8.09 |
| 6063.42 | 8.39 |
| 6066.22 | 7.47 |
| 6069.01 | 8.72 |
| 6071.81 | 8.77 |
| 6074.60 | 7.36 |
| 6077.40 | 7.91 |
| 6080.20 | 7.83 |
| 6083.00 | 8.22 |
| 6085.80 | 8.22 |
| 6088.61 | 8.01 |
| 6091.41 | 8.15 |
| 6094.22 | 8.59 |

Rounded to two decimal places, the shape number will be 0.59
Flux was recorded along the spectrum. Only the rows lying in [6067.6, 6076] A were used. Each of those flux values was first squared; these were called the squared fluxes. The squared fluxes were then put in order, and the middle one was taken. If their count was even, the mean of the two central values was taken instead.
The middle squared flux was 76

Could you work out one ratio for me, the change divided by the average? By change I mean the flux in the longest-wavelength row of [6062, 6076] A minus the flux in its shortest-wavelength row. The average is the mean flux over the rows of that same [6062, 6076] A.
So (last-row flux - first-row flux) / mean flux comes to -0.13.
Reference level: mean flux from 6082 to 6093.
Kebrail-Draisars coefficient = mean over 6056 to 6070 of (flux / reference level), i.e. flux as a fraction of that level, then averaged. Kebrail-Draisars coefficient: 0.99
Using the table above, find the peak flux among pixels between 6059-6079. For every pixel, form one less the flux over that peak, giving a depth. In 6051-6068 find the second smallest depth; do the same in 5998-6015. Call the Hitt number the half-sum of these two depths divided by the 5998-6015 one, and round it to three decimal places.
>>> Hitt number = 0.732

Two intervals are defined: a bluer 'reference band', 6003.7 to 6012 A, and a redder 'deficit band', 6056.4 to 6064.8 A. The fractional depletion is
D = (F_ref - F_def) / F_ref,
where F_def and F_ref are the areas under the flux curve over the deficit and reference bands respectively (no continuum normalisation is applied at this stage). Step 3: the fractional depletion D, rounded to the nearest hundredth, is -0.05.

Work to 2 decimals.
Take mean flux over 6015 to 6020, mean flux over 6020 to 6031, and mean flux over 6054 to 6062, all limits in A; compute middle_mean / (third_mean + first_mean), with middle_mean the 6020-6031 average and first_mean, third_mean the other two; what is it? 0.46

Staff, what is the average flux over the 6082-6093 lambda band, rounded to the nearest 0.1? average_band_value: 8.2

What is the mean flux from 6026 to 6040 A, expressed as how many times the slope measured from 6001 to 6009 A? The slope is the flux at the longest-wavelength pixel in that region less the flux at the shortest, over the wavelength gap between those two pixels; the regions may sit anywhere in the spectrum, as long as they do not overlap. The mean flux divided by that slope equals -119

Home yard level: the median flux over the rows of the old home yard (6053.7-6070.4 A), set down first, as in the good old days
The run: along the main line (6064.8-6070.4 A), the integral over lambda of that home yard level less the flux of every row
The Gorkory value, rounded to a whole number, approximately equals 0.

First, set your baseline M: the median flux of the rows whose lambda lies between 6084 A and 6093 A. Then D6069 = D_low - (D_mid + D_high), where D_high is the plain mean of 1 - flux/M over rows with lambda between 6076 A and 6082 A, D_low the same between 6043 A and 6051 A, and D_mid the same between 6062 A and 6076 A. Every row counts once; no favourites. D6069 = -0.09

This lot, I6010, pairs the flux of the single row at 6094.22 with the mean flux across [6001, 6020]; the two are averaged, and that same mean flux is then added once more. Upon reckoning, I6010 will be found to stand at 15.8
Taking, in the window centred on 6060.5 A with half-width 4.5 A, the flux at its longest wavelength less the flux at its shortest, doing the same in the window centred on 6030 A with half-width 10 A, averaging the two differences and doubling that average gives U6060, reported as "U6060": 0.9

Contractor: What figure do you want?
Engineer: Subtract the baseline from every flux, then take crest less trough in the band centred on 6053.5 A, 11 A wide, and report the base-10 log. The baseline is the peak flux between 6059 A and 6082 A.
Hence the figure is 0.30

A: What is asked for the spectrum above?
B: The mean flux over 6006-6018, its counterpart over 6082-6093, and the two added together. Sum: 15.78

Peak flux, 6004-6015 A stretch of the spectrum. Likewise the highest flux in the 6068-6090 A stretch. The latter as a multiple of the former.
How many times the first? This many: 1.08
